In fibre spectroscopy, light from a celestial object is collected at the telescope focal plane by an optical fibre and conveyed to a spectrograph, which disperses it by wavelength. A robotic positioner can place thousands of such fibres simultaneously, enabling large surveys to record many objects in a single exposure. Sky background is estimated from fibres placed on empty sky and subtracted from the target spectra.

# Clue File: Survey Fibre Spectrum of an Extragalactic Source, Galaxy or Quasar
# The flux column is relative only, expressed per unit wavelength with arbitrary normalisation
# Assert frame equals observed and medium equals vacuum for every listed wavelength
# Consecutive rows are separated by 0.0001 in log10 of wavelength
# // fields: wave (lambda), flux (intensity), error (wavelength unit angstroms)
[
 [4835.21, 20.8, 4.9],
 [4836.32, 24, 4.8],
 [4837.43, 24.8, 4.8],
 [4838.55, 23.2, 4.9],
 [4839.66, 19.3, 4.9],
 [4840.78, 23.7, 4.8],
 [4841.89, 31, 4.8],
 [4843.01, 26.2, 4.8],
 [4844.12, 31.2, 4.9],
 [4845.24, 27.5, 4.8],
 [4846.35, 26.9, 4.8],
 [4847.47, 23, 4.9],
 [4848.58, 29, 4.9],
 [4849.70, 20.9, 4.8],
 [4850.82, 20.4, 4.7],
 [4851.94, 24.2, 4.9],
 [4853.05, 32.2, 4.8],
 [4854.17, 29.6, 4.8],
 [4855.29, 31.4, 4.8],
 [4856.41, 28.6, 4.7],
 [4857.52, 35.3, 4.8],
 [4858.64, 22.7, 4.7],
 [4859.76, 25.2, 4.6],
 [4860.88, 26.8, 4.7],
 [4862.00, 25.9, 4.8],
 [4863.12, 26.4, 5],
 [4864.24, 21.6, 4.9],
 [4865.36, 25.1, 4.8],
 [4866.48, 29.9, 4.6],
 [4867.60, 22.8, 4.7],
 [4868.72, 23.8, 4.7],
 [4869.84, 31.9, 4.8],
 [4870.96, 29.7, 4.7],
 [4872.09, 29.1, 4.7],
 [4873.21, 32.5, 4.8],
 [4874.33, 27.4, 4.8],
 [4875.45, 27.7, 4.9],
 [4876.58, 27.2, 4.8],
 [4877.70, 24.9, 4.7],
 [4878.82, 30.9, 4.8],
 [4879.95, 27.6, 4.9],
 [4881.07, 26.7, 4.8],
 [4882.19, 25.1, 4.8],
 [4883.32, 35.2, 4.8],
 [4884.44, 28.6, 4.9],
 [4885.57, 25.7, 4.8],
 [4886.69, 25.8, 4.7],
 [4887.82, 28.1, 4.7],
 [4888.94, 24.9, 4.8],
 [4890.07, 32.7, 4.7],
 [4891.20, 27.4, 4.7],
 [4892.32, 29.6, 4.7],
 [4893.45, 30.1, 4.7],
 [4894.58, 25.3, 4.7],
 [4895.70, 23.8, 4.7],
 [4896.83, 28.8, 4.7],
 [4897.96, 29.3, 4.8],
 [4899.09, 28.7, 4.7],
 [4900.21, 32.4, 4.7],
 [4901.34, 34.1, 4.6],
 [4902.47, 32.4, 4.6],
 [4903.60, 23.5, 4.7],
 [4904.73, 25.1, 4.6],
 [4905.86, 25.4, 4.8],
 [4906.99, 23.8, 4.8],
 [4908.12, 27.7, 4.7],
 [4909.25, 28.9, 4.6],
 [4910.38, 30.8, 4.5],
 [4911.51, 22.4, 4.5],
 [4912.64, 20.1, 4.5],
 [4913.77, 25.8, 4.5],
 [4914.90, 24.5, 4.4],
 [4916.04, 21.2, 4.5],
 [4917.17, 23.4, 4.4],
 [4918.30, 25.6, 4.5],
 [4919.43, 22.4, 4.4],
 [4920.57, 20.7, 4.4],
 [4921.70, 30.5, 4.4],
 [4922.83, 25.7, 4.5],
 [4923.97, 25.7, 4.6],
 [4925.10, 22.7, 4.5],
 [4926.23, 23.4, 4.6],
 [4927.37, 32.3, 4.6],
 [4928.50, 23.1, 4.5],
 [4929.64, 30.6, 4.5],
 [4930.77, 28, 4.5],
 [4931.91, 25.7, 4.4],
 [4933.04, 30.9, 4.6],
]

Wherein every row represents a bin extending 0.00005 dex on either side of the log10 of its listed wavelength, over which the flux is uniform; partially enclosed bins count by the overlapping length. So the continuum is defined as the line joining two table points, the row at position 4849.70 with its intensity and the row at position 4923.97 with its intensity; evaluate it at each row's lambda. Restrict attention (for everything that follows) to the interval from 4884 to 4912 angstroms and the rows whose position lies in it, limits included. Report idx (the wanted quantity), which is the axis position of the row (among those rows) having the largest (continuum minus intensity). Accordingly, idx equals 4911.51 angstroms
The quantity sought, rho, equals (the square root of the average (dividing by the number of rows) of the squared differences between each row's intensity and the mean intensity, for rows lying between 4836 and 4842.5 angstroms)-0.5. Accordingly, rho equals 3.0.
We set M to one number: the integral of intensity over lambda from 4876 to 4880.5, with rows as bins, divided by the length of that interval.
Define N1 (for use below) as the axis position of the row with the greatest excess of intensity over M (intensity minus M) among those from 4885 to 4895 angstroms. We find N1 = 4890.07 angstroms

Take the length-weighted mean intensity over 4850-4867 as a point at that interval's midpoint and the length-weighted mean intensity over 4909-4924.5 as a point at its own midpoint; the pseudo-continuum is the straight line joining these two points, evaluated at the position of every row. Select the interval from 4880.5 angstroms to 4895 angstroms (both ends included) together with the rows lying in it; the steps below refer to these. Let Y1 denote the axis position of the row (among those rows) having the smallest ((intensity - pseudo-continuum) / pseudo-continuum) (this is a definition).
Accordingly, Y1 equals 4882.19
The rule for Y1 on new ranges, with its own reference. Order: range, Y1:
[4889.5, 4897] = 4895.70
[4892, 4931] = 4912.64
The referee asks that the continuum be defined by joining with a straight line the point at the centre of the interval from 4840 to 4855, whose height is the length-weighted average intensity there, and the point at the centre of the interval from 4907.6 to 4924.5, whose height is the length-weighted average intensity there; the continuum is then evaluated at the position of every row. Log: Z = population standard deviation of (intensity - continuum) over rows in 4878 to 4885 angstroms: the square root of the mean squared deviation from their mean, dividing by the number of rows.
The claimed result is 3.29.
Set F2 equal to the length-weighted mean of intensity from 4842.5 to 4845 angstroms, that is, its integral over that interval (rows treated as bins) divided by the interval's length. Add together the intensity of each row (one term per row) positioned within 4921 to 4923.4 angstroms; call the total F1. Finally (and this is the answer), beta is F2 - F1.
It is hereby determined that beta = -27.6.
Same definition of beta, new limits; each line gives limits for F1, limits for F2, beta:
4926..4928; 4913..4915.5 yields -31.1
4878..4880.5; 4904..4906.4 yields -33.4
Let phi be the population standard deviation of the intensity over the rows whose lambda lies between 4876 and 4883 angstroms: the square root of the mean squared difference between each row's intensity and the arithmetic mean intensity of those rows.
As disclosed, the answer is 2.0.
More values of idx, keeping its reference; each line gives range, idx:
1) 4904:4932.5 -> 4912.64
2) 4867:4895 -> 4867.60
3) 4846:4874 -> 4850.82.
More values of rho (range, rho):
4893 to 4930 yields 3.3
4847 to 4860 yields 4.1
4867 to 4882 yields 2.3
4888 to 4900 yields 2.1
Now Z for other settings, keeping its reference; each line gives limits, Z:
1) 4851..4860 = 4.06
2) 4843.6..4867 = 3.87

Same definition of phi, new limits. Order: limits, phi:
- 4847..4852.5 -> 3.1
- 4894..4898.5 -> 2.3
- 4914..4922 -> 3.1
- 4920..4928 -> 3.9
